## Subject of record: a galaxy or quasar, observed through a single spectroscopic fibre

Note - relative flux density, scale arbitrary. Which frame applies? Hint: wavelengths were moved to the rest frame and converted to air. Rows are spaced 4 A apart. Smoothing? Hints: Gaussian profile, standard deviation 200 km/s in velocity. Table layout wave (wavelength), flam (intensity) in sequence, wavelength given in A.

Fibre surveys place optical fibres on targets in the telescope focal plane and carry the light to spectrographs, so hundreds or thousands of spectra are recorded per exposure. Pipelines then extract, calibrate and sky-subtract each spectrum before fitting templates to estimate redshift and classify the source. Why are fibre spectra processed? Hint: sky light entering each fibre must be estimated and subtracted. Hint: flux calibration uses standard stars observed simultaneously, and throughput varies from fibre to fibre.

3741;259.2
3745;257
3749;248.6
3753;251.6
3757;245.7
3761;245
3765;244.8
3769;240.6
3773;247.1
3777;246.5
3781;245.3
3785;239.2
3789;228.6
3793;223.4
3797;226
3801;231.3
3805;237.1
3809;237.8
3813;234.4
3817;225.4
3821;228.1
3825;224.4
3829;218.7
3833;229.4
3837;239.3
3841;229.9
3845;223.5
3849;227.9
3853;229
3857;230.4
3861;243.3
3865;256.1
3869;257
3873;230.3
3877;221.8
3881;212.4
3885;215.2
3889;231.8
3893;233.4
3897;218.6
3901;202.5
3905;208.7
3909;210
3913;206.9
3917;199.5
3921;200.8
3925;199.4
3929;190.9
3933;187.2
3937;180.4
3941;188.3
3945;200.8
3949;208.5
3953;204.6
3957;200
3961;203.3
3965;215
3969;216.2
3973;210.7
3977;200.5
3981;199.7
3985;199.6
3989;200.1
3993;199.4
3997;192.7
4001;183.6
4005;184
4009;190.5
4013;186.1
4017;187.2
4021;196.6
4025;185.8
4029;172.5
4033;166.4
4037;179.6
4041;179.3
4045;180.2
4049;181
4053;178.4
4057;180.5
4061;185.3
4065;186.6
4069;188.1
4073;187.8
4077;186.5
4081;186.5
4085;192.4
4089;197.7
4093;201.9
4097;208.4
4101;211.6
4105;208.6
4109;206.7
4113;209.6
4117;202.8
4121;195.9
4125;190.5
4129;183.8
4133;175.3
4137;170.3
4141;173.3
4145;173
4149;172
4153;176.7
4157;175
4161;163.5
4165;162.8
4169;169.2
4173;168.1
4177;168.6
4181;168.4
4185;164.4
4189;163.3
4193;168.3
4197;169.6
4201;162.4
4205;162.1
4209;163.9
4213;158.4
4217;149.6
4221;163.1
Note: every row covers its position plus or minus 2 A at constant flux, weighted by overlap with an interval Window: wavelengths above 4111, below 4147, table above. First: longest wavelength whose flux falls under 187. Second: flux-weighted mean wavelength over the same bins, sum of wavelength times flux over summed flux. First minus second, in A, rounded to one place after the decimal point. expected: 16.7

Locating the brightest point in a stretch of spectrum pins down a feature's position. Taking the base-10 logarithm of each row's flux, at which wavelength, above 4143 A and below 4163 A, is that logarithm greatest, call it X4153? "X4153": 4153 A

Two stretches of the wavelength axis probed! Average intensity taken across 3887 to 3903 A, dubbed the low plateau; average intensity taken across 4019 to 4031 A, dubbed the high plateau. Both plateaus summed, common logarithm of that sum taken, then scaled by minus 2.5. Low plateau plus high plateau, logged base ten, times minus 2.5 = -6.52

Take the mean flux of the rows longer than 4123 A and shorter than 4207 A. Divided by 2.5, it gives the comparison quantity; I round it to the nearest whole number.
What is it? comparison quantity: 68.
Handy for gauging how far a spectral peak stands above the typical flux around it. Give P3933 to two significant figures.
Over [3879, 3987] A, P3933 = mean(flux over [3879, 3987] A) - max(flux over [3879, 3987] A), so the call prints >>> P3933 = -28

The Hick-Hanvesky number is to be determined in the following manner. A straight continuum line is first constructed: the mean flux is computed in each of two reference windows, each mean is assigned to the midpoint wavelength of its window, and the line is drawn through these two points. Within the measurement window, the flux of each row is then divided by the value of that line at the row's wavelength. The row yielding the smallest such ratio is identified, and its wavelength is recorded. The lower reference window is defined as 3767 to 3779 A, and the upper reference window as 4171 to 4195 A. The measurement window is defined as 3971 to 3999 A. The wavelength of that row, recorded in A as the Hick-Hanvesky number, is 3997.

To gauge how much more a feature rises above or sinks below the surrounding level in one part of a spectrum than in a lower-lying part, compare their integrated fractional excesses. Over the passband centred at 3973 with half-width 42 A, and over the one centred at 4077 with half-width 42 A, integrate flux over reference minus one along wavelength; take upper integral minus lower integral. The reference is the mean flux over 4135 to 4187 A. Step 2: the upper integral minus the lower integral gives -3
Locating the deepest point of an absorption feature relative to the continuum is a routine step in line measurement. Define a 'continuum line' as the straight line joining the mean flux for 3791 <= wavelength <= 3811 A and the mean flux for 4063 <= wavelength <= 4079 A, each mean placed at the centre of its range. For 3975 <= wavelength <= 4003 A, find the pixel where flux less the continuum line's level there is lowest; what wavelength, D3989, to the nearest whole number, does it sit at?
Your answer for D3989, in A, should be 4001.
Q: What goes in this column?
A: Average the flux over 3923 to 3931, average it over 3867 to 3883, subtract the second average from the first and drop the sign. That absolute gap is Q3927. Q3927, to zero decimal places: 35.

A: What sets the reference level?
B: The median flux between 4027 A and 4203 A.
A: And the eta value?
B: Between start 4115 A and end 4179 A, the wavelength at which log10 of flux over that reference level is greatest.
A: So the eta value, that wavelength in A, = 4117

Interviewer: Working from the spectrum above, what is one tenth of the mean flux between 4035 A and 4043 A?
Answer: 17.9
